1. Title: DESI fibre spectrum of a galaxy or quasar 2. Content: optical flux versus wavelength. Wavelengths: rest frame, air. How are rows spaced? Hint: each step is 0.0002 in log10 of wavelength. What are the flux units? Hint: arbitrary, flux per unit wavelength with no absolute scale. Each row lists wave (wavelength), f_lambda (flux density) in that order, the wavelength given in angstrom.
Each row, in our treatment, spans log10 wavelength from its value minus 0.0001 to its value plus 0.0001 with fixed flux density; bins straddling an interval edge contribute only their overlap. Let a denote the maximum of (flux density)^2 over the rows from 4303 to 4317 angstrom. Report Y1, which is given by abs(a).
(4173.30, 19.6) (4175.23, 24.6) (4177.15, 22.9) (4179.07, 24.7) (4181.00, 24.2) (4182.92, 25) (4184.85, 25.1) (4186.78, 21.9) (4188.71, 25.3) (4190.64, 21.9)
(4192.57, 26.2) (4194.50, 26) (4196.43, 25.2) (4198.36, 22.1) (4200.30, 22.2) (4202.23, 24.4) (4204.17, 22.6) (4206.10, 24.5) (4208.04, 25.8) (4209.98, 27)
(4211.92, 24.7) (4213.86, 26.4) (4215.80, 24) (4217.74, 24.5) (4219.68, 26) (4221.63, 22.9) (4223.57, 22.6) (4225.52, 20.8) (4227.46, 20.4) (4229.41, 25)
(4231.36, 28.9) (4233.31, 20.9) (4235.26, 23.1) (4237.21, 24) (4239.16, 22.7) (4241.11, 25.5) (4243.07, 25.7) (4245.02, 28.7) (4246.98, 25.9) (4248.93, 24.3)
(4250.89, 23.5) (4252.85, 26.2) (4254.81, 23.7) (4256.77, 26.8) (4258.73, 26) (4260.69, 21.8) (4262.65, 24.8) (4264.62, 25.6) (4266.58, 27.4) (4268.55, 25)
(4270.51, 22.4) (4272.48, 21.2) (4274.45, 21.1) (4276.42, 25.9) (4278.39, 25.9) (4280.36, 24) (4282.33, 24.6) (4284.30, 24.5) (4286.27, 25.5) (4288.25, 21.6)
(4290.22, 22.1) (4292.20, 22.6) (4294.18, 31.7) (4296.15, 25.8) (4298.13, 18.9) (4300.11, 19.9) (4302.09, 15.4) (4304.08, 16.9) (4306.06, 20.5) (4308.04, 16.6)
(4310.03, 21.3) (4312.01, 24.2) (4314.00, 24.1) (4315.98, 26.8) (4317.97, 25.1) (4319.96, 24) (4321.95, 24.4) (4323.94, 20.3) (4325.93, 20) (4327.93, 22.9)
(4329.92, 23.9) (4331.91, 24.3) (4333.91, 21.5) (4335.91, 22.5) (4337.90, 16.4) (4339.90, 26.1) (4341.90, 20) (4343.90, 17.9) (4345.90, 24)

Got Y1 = 718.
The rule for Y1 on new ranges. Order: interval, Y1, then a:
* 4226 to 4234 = 835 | 835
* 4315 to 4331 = 718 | 718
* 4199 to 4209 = 666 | 666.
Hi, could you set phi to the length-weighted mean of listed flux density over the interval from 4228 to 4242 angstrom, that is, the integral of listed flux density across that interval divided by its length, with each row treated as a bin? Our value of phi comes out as 24.2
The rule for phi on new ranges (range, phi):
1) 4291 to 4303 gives 22.4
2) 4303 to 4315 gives 20.6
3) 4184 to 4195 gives 24.3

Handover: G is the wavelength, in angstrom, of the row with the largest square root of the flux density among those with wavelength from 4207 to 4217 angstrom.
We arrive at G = 4209.98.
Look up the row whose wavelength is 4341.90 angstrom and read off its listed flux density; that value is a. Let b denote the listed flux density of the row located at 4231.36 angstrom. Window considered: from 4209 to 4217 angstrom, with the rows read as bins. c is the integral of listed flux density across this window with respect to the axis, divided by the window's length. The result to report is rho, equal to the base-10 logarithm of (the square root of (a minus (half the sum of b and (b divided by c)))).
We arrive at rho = 0.35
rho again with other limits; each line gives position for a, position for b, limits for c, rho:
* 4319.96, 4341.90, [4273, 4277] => 0.57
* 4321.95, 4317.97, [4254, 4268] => 0.53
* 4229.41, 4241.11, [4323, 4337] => 0.53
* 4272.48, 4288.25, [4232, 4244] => 0.50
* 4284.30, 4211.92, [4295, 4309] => 0.53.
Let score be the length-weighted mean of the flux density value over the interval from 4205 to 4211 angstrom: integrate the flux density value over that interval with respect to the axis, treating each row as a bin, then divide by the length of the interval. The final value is 25.7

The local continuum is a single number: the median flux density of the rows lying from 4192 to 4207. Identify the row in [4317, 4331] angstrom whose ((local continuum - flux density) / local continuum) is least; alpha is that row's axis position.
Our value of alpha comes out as 4317.97 angstrom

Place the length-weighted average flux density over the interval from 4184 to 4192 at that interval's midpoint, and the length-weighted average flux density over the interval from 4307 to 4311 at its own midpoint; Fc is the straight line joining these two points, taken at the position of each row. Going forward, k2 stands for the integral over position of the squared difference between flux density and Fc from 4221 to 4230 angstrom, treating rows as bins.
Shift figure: 24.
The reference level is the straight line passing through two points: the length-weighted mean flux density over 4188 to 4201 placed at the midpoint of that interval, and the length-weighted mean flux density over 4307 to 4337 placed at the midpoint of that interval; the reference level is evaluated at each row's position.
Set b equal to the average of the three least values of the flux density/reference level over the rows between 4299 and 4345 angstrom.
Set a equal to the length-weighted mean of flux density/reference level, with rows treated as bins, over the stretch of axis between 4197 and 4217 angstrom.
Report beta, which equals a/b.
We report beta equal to 1.44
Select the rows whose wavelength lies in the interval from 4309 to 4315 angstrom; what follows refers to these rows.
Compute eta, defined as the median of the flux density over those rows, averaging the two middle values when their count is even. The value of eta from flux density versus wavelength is 24.1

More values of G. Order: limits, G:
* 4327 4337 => 4331.91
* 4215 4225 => 4219.68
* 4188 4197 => 4192.57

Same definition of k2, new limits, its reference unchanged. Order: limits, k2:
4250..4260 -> 192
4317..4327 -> 228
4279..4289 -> 196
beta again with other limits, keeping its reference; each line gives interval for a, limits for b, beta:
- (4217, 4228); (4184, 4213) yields 1.06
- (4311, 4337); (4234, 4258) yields 1.05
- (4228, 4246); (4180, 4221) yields 1.15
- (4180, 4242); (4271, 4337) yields 1.42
